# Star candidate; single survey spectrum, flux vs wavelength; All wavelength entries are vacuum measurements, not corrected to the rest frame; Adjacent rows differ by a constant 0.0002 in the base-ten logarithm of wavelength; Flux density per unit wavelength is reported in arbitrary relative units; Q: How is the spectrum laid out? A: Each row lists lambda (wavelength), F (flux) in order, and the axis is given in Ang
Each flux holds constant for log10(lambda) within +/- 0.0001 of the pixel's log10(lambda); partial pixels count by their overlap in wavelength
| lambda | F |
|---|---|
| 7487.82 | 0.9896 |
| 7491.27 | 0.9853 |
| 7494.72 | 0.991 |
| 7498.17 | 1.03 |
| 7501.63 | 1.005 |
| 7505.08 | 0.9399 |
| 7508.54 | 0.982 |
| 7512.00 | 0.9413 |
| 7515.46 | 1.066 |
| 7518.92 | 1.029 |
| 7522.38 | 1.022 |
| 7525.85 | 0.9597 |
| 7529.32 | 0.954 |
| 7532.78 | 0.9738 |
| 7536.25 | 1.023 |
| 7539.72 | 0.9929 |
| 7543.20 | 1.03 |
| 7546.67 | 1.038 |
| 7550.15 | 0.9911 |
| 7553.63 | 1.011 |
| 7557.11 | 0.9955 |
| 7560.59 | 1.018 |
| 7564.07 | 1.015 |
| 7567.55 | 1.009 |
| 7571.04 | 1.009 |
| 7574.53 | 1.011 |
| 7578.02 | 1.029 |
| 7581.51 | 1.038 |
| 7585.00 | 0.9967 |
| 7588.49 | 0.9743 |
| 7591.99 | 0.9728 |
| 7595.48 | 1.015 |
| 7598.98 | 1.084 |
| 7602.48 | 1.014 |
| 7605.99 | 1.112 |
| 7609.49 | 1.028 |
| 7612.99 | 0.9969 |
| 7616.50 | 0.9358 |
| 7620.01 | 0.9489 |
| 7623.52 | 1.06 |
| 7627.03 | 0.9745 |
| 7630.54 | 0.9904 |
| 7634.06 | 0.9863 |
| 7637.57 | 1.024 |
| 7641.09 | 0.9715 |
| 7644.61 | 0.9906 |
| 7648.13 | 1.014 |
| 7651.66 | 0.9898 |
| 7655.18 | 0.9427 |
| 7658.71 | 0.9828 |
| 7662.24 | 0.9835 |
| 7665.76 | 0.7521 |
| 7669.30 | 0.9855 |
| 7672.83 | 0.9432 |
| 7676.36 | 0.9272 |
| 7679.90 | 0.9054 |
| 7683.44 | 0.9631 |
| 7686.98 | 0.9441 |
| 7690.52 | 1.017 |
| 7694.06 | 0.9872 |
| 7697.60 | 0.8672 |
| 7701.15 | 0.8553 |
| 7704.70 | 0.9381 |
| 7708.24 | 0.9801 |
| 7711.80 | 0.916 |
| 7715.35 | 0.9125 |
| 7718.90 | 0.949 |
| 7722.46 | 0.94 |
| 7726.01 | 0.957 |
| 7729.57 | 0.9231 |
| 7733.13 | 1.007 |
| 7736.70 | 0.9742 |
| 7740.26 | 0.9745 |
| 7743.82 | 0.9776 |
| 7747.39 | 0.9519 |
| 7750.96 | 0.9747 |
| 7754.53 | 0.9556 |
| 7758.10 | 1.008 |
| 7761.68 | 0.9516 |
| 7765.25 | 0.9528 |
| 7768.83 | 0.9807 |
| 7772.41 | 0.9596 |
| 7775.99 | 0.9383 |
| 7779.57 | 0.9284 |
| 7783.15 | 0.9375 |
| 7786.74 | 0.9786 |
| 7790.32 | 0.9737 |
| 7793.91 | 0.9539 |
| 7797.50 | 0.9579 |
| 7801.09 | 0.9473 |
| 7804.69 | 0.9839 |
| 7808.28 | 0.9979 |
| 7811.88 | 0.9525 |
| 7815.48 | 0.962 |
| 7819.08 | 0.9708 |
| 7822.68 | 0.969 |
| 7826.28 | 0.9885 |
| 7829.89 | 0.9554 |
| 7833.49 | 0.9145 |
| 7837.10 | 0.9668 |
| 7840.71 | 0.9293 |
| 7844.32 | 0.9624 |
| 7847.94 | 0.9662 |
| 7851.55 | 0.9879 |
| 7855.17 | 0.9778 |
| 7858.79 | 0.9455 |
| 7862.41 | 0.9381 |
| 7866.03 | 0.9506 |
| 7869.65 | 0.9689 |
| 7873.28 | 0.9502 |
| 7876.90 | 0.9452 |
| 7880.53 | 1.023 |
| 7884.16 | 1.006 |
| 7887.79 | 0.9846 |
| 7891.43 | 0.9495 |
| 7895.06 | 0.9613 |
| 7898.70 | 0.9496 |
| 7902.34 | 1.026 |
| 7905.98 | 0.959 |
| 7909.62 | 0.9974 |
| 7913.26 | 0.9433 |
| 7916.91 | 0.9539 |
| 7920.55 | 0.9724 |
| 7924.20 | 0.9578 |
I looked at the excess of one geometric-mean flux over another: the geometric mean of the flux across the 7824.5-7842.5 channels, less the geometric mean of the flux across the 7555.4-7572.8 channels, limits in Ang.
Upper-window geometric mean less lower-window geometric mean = -0.06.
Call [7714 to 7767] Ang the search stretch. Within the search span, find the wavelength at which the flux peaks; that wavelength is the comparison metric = 7758.10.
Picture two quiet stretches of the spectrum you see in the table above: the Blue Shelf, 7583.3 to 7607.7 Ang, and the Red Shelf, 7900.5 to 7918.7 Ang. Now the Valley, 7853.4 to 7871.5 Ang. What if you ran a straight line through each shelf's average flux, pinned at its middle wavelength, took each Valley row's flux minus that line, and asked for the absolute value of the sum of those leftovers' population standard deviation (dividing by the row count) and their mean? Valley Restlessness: 0.012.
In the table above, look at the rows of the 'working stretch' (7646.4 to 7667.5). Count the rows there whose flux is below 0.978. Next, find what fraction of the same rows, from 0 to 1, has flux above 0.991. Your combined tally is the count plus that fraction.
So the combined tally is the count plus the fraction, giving 2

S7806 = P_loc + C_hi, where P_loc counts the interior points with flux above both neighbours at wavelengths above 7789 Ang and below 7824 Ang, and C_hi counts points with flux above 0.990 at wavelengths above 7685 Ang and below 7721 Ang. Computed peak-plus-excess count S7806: 4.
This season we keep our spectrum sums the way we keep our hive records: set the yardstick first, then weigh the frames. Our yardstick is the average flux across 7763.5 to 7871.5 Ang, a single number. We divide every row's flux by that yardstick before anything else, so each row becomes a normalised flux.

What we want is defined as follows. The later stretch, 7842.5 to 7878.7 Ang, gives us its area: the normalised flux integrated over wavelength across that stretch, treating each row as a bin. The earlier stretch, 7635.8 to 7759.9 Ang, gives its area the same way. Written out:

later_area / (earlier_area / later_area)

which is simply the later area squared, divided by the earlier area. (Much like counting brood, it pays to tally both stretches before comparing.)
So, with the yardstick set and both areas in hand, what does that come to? 11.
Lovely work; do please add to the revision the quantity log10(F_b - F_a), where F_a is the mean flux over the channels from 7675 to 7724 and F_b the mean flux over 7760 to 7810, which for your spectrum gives -1.61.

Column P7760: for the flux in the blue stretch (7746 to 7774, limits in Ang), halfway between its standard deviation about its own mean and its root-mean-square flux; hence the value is 0.493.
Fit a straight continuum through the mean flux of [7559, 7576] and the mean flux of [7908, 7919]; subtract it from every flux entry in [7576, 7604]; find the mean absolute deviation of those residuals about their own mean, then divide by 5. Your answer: 0.005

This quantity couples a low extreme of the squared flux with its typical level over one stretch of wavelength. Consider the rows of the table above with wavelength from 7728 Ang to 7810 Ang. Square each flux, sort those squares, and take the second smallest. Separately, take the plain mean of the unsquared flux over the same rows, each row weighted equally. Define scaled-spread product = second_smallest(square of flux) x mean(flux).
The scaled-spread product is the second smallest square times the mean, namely 0.83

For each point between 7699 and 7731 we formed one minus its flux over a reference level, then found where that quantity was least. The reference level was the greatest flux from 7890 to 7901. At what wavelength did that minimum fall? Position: 7708.24 Ang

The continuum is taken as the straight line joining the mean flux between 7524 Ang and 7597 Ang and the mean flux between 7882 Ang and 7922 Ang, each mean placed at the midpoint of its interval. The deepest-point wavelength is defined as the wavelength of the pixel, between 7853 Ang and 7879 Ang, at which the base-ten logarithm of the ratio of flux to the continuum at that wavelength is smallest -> 7862.41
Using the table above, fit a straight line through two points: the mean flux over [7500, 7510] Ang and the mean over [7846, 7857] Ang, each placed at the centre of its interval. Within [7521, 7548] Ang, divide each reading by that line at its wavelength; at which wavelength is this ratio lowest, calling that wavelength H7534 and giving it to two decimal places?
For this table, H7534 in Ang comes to 7529.32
